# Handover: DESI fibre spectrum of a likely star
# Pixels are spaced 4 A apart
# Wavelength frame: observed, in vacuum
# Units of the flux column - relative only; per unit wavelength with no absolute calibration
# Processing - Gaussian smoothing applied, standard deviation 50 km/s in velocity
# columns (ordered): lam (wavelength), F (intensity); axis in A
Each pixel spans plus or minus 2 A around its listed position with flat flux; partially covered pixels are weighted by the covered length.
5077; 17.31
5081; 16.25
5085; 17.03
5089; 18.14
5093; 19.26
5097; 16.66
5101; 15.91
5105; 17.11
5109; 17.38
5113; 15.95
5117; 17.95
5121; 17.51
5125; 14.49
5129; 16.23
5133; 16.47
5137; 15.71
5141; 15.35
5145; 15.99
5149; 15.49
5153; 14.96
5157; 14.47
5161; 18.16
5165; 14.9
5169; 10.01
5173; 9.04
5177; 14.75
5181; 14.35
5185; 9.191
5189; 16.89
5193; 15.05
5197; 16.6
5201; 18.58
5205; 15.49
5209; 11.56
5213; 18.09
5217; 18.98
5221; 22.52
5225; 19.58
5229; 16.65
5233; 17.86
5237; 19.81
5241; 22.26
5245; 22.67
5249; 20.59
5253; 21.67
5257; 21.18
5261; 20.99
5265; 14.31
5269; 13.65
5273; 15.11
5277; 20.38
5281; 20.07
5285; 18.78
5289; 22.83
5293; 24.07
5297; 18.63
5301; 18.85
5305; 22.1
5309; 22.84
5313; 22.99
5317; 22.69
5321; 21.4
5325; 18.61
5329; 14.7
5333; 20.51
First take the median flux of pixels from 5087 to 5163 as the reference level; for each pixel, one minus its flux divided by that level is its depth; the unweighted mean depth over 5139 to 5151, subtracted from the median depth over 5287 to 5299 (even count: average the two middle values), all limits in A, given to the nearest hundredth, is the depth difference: -0.44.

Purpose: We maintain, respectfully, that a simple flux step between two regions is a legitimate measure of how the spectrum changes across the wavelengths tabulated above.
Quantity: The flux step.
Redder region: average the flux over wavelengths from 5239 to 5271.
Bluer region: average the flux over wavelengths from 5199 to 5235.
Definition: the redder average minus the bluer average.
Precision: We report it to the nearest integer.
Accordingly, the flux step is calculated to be 2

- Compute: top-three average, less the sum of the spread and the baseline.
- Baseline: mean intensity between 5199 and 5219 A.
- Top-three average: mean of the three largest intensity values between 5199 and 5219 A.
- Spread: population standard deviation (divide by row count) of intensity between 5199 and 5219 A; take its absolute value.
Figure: -0.8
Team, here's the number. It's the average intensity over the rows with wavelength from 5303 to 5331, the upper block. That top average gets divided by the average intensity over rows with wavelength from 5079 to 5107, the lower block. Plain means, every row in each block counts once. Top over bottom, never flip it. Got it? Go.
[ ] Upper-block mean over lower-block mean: 1.21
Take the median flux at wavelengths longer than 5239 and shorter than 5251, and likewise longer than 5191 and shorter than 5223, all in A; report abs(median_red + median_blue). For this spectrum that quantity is 39.6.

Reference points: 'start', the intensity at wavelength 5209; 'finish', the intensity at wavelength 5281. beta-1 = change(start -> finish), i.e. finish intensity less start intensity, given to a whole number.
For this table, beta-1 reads 9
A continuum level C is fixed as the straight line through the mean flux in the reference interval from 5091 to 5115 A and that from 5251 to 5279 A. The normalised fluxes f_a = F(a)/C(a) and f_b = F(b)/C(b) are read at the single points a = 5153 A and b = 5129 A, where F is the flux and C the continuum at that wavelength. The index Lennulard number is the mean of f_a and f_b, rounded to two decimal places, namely 0.90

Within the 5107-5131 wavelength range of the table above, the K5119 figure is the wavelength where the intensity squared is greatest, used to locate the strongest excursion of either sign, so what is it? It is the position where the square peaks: 5117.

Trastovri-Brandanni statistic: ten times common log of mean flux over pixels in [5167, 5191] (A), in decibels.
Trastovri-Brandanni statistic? 10.92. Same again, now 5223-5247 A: 12.97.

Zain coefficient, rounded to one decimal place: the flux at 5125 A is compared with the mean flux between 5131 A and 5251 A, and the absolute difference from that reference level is 1.9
